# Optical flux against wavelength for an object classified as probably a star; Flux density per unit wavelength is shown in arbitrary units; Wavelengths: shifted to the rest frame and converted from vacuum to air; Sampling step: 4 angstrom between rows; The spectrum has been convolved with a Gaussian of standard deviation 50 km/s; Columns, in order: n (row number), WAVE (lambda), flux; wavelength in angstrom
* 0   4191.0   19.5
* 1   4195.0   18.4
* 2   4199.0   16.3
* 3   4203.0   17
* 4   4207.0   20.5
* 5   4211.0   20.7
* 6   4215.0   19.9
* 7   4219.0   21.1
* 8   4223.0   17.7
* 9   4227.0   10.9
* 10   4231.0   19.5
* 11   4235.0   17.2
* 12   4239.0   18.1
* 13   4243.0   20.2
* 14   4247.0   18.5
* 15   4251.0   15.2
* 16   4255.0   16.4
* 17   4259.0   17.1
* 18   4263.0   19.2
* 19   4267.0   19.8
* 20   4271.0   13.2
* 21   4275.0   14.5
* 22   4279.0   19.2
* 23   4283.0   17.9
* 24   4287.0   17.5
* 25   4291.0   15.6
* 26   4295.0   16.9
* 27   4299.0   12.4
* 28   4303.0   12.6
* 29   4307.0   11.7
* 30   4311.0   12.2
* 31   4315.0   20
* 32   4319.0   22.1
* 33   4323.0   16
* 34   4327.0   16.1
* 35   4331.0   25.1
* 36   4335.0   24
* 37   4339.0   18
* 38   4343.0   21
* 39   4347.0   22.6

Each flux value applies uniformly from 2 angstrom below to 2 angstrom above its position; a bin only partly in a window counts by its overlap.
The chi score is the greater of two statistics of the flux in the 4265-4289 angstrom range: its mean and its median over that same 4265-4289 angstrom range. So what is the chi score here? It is 17.7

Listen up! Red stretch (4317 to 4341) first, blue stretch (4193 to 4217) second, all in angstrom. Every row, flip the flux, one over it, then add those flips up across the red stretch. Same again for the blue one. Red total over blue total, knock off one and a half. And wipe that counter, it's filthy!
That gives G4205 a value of -0.55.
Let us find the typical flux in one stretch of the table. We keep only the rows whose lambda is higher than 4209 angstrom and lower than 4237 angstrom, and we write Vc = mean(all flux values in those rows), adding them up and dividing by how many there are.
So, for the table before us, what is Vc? 18.1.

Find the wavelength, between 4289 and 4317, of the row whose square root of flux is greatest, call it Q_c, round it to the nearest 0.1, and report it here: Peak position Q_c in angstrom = 4315.0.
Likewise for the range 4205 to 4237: 4219.0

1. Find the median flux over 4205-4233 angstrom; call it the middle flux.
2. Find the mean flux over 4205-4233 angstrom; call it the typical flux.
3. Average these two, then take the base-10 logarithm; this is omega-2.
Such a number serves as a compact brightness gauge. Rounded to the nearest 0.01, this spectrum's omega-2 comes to 1.28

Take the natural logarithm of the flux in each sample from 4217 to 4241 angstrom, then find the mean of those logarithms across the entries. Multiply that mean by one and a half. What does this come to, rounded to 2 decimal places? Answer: 4.26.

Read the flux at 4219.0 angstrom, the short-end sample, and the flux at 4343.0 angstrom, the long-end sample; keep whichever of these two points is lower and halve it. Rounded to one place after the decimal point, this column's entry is 10.5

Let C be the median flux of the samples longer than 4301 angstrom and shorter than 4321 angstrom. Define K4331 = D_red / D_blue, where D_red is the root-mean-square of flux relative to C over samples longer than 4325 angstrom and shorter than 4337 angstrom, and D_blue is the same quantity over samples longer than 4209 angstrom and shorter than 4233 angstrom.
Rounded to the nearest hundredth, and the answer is 1.49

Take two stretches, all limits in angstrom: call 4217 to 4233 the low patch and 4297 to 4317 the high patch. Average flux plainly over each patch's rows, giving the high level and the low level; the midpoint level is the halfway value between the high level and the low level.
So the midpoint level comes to 15.5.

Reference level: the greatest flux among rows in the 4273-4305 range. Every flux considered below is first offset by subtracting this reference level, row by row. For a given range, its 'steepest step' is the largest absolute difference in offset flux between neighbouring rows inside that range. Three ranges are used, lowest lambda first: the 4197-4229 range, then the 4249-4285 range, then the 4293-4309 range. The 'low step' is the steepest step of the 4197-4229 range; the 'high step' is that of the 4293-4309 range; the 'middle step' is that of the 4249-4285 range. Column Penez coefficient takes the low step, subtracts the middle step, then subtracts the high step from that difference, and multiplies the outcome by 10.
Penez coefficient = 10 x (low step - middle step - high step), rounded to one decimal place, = -43.0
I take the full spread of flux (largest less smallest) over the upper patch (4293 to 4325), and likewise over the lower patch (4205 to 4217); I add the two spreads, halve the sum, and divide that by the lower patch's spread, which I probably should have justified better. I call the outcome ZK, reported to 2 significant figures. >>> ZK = 7.0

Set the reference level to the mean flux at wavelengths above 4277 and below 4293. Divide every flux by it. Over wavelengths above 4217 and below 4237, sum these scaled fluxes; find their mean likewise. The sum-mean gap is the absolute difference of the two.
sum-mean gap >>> 3.9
